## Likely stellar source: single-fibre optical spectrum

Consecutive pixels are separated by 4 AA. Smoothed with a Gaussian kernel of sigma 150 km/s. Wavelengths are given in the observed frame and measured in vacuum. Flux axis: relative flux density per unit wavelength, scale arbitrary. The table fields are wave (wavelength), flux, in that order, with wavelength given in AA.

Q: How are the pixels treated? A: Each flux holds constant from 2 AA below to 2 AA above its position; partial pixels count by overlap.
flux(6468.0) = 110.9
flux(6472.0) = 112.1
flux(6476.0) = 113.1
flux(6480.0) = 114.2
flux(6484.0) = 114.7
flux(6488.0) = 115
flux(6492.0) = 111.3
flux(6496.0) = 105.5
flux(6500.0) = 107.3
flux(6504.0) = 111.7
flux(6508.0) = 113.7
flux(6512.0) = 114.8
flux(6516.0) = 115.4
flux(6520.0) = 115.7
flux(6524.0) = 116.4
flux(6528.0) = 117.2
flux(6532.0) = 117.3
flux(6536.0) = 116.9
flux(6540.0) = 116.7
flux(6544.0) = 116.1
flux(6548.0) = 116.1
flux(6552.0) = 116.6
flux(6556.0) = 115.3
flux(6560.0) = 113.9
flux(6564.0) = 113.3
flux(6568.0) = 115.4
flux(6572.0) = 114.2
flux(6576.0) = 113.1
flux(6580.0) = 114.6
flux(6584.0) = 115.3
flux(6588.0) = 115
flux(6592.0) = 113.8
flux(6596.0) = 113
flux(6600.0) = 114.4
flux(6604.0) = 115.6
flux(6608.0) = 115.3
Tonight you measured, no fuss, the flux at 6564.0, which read 113.3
